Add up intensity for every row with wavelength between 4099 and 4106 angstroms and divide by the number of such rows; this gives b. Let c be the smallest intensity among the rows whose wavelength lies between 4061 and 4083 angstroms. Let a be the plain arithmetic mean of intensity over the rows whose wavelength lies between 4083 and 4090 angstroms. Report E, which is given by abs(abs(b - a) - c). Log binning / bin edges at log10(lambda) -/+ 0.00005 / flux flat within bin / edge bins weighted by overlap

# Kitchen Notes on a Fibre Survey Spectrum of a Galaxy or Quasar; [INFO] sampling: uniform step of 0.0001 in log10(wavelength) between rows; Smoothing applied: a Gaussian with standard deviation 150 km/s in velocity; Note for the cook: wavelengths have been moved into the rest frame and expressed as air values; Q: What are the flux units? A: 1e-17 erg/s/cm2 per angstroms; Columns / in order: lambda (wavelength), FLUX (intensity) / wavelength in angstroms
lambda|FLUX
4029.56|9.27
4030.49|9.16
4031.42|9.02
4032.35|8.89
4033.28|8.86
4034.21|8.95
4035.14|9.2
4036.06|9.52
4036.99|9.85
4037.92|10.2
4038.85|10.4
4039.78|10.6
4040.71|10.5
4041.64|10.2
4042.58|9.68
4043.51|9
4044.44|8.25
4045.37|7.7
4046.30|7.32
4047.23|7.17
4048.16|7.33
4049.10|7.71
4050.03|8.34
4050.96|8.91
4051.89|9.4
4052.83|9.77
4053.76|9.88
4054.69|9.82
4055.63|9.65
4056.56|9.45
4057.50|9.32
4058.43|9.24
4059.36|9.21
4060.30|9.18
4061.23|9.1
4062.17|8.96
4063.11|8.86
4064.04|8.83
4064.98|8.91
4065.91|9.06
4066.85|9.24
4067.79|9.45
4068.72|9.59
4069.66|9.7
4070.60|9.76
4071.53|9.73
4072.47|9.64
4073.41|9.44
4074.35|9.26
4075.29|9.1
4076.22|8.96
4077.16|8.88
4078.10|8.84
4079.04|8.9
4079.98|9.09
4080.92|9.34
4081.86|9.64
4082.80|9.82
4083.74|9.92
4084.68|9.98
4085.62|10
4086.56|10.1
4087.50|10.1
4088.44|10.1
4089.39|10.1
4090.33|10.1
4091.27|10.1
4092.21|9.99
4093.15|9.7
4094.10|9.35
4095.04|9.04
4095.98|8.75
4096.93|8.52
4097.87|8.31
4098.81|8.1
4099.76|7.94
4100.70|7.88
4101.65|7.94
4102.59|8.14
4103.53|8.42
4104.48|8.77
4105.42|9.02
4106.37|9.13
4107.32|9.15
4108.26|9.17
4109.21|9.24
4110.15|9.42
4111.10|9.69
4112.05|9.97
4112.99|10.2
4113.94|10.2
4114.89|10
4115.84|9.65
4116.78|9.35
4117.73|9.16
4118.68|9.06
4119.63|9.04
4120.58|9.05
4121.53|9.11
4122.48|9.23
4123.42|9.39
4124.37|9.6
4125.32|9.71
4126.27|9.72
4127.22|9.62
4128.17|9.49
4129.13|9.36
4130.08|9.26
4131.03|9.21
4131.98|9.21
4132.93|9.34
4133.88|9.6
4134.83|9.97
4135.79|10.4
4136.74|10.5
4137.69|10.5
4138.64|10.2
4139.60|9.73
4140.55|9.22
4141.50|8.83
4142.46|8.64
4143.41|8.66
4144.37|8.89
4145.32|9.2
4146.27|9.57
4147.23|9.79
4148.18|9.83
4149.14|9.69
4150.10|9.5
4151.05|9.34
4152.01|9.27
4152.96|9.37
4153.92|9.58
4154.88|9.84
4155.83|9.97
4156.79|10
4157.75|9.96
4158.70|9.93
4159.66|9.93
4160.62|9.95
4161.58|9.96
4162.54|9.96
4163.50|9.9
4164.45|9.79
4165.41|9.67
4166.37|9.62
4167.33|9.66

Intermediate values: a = 10.0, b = 8.30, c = 8.83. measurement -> 7.1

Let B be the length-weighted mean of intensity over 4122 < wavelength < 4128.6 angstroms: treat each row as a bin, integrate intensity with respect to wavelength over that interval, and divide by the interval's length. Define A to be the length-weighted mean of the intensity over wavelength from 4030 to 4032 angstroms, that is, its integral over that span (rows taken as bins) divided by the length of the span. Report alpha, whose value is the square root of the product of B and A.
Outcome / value 9.30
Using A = 9.1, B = 9.5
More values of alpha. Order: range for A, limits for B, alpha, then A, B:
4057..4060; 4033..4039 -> 9.40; 9.2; 9.6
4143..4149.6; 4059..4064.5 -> 9.19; 9.4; 9.0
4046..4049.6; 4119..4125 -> 8.27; 7.4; 9.3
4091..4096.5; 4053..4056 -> 9.62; 9.5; 9.8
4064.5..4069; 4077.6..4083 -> 9.24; 9.2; 9.2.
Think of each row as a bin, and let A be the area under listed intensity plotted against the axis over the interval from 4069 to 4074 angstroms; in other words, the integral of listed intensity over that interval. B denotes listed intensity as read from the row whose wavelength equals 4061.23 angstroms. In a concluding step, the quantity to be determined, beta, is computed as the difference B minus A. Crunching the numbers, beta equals -39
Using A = 48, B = 9.1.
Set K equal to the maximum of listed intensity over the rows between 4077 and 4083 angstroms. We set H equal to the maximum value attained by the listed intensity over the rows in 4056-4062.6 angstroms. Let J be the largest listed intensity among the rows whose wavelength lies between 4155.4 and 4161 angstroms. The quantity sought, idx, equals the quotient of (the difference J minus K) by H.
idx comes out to 0.02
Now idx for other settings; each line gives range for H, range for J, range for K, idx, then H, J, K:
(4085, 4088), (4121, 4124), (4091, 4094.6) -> -0.07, 10.1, 9.39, 10.1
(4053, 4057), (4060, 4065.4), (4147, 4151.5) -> -0.07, 9.88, 9.18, 9.83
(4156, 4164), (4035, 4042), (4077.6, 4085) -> 0.06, 10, 10.6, 9.98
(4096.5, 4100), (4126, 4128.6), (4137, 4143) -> -0.09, 8.52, 9.72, 10.5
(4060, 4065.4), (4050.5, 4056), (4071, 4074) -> 0.02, 9.18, 9.88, 9.73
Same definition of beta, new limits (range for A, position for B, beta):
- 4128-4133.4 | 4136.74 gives -40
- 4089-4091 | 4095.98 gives -11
